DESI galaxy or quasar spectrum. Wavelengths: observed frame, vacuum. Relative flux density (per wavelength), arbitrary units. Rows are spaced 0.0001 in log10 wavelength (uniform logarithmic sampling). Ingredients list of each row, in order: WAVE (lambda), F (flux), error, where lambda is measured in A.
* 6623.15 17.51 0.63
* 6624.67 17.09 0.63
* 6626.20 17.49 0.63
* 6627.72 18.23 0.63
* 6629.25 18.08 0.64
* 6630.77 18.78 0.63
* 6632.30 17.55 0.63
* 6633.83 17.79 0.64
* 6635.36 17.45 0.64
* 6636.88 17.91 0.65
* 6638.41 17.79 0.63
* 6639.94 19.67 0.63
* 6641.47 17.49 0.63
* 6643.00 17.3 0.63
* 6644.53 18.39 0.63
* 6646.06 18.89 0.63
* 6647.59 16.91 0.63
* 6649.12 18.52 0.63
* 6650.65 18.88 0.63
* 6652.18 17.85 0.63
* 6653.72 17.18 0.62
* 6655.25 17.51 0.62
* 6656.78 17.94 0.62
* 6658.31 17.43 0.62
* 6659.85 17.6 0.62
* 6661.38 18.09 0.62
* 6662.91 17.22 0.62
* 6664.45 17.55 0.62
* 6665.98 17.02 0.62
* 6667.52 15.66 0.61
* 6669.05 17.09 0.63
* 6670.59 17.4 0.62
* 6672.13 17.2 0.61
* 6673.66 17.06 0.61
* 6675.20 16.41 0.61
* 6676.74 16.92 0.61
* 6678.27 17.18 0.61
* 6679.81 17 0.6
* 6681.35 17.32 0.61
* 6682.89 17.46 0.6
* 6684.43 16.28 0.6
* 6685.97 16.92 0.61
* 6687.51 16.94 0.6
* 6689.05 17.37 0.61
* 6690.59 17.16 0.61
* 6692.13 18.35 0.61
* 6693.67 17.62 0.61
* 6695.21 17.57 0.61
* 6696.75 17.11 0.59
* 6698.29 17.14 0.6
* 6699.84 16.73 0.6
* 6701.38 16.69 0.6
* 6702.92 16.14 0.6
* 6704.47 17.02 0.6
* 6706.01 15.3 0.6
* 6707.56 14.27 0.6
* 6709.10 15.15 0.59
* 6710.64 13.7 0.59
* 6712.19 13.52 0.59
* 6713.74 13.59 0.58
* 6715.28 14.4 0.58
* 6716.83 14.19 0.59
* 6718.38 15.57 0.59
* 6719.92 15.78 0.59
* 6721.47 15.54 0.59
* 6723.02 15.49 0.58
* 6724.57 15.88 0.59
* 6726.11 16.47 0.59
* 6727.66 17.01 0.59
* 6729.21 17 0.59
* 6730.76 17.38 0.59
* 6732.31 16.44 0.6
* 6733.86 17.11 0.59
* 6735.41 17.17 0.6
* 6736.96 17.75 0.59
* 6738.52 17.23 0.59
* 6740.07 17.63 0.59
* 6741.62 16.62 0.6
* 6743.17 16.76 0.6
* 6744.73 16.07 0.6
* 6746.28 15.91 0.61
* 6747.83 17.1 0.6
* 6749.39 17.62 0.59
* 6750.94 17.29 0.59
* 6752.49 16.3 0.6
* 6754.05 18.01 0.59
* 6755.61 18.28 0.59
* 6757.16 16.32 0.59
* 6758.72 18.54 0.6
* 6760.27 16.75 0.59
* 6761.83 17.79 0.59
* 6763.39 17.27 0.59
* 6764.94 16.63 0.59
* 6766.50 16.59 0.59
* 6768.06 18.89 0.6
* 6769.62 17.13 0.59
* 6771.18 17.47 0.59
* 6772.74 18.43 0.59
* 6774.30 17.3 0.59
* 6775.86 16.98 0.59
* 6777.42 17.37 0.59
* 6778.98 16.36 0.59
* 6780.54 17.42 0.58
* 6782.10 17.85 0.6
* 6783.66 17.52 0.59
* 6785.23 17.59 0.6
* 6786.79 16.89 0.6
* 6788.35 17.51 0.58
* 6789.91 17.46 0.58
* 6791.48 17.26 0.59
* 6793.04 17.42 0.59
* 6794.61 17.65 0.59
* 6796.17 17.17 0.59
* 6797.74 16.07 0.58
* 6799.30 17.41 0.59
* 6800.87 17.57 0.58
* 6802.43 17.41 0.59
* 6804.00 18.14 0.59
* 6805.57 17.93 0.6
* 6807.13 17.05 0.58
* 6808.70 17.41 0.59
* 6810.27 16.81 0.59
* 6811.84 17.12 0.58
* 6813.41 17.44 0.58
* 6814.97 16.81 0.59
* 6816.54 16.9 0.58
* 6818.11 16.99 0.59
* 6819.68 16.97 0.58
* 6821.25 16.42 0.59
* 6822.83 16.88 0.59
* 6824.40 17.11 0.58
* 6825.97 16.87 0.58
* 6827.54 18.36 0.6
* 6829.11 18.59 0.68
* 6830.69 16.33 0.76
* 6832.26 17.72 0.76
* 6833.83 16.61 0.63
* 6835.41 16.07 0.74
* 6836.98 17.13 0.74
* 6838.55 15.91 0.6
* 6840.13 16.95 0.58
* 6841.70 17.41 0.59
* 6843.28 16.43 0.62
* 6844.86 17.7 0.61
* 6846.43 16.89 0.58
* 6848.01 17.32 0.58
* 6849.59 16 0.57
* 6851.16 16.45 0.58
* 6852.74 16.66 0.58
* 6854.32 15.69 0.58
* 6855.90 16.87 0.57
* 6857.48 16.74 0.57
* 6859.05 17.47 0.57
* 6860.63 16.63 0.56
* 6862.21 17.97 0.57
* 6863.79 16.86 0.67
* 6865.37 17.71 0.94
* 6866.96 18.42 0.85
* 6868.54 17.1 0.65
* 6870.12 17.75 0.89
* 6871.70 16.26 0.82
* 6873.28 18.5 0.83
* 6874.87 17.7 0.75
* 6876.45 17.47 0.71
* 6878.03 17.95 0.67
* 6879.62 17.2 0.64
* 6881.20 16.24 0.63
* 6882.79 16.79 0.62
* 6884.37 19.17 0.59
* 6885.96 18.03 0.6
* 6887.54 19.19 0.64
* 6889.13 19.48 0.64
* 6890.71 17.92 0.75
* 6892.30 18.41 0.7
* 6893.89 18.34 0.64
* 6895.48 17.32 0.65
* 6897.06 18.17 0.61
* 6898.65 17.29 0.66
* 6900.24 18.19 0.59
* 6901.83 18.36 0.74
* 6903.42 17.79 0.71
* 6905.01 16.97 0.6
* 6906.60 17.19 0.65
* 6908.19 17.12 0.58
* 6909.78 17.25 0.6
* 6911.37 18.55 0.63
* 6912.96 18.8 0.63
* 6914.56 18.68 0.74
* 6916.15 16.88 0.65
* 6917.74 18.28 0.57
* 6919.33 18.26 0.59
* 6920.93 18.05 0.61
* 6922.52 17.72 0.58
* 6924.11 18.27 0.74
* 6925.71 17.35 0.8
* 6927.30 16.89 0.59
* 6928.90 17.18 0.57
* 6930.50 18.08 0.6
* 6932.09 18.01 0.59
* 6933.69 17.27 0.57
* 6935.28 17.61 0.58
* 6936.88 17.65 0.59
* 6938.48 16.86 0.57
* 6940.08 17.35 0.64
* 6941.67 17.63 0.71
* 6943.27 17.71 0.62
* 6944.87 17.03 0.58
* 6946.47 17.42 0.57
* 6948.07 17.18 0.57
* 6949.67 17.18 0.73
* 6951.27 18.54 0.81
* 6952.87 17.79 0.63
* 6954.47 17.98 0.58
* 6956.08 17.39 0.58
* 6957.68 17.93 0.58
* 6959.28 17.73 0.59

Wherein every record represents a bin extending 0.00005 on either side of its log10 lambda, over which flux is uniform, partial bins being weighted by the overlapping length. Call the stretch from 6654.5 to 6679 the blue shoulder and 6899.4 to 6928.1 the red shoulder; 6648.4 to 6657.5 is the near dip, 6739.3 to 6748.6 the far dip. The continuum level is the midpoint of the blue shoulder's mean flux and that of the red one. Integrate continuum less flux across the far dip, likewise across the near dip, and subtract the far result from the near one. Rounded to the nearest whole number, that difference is -12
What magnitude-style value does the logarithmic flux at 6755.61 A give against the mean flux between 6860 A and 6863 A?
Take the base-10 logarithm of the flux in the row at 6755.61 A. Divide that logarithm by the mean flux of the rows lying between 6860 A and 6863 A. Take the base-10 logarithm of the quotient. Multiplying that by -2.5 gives 2.84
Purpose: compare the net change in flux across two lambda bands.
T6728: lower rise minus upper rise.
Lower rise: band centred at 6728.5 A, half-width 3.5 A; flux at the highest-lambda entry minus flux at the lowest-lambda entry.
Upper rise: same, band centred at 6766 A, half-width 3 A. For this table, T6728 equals -0.7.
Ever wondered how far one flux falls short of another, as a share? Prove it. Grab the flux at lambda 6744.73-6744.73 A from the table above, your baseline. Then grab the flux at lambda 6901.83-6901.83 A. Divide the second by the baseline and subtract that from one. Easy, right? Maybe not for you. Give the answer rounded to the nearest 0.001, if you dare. -0.143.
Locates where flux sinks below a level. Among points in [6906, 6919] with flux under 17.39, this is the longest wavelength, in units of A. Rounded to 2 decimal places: 6916.15 A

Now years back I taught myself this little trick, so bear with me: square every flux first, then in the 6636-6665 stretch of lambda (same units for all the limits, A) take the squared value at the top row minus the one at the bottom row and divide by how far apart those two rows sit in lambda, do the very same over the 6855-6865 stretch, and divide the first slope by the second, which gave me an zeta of 10.8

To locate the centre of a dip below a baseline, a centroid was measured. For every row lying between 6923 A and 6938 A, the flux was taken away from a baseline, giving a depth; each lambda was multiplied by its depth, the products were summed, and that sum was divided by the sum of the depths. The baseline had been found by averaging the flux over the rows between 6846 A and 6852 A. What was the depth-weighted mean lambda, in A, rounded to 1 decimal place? 6930.5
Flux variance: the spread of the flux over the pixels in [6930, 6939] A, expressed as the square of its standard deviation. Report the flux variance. 0.2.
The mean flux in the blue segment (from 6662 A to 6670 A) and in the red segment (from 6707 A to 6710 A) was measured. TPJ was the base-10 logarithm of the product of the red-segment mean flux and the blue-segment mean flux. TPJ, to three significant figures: 2.40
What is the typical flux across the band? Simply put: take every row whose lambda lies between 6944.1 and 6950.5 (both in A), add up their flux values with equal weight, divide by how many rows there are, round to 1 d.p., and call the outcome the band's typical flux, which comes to 17.2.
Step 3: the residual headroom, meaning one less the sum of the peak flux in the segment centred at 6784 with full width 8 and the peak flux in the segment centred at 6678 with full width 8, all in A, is -34.2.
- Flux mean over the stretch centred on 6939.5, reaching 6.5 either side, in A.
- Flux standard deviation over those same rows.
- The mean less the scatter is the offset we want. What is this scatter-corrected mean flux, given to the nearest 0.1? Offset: 17.1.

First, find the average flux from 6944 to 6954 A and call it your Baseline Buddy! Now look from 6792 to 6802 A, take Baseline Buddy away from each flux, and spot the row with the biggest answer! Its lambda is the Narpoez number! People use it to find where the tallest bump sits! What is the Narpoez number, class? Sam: 6794.61 A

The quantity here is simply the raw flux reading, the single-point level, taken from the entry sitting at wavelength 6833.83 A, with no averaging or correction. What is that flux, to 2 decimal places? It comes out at 16.61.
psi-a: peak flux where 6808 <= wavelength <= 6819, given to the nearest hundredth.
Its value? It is 17.44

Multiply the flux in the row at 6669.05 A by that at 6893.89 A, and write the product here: 313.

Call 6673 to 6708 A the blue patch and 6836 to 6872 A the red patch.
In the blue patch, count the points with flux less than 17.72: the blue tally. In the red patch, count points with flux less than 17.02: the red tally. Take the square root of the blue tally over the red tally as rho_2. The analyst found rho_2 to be 1.3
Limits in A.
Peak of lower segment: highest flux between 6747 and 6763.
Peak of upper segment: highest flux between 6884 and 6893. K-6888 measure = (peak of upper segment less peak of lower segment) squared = 0.88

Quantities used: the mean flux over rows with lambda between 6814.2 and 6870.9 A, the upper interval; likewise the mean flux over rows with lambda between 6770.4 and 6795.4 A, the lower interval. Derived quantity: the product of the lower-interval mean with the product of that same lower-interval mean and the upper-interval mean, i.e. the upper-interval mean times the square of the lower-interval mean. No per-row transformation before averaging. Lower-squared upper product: 5156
